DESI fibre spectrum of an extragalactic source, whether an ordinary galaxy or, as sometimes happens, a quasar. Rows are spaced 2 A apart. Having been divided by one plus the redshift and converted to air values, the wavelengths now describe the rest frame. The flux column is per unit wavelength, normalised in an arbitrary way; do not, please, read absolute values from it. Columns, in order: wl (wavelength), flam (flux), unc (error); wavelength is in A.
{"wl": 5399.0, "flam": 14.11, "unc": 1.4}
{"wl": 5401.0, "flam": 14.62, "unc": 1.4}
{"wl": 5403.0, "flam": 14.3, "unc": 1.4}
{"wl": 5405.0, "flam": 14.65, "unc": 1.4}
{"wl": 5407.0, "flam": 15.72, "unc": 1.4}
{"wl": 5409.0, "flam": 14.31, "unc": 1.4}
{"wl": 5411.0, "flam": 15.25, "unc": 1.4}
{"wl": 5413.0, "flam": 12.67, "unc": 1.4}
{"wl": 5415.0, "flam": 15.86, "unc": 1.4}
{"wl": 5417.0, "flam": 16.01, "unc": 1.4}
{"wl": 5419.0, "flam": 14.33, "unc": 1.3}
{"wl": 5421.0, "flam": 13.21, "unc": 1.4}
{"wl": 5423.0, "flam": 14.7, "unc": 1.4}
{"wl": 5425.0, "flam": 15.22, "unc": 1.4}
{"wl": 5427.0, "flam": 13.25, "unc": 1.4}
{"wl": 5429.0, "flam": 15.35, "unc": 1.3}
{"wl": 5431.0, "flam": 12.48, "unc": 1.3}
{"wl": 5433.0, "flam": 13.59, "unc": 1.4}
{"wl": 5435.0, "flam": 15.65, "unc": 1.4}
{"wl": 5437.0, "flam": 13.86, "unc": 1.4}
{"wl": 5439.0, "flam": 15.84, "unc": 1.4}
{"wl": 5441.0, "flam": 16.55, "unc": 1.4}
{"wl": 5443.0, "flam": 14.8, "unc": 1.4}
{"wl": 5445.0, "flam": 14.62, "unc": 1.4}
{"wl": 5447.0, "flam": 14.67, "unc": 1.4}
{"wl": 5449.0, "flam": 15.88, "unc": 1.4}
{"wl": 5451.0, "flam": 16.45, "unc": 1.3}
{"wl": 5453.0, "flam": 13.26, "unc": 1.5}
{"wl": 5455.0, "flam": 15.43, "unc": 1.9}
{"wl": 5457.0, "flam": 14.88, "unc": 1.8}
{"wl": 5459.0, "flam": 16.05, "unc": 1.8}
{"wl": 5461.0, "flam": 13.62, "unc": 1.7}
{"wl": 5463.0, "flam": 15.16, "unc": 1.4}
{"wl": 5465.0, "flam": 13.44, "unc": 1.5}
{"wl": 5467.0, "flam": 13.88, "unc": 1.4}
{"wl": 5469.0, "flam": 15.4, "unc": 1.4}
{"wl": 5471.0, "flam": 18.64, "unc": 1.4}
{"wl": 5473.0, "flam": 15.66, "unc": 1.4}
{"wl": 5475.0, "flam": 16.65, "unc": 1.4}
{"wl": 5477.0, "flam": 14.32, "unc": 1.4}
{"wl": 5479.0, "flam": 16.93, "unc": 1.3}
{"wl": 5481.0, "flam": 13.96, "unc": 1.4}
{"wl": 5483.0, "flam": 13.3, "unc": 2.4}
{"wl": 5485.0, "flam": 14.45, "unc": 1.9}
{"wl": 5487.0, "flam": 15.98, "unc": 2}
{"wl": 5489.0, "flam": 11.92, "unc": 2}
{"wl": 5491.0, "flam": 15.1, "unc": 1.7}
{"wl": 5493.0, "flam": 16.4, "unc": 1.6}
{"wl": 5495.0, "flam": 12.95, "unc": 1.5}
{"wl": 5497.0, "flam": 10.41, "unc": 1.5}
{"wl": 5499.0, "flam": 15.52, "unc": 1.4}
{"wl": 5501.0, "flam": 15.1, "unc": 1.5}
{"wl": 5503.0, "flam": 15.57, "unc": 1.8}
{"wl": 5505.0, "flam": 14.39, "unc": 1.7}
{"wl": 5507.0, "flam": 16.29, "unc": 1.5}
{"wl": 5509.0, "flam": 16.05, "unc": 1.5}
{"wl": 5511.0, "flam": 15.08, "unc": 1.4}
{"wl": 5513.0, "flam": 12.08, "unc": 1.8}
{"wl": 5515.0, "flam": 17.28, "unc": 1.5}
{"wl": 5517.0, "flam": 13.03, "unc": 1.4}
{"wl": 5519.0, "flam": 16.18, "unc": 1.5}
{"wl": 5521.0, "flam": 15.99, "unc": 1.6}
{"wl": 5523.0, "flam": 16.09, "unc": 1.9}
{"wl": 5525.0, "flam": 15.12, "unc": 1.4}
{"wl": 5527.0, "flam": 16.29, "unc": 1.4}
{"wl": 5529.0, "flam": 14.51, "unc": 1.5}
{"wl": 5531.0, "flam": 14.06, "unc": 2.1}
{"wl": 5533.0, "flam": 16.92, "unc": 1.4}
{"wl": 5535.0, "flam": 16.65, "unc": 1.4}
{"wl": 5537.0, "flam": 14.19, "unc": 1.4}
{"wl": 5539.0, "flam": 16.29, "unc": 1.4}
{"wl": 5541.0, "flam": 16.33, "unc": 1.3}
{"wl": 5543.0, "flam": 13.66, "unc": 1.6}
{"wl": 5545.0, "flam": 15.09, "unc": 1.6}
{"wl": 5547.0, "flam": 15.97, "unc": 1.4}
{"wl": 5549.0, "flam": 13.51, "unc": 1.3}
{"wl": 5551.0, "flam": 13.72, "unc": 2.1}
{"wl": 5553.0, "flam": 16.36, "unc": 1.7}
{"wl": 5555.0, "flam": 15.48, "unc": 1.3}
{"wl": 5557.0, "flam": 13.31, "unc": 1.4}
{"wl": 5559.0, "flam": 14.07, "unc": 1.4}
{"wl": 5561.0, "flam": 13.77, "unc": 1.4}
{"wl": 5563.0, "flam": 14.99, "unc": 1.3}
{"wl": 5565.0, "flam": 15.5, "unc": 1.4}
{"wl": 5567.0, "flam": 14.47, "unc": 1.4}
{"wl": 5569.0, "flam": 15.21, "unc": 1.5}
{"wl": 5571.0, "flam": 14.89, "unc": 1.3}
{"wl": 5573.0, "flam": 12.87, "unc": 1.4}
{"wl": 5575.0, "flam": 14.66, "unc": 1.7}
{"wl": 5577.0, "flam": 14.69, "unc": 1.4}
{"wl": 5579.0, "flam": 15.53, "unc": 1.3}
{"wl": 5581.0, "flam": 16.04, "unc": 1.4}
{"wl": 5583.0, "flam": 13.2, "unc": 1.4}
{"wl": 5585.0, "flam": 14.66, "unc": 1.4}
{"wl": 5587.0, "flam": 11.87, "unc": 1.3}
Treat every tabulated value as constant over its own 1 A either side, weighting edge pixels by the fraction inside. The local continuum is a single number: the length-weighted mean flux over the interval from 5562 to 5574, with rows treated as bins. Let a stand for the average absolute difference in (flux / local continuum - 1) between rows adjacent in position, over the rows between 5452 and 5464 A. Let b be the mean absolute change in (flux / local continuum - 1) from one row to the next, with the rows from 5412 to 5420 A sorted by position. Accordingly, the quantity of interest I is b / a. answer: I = 1.06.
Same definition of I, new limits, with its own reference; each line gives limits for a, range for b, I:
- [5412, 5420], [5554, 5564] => 0.66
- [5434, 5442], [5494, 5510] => 1.13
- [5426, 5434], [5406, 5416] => 1.00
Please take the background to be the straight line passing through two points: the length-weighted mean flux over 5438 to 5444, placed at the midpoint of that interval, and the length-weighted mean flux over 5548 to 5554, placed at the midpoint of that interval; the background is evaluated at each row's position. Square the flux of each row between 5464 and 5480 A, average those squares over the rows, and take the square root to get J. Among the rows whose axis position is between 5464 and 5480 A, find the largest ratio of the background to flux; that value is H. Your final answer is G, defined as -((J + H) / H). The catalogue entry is -14.6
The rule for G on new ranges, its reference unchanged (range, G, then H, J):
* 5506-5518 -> -13.2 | 1.24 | 15.1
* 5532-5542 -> -16.6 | 1.03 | 16.1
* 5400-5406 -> -13.9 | 1.13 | 14.5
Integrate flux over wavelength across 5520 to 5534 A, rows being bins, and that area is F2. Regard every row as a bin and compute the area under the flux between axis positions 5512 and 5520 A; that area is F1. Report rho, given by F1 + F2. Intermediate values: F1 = 117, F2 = 218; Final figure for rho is 335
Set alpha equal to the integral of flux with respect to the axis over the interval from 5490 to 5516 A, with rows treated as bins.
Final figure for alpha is 384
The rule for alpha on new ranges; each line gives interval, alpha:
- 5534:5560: 389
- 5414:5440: 379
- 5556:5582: 380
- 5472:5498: 376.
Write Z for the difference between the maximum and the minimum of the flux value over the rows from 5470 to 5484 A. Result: 5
